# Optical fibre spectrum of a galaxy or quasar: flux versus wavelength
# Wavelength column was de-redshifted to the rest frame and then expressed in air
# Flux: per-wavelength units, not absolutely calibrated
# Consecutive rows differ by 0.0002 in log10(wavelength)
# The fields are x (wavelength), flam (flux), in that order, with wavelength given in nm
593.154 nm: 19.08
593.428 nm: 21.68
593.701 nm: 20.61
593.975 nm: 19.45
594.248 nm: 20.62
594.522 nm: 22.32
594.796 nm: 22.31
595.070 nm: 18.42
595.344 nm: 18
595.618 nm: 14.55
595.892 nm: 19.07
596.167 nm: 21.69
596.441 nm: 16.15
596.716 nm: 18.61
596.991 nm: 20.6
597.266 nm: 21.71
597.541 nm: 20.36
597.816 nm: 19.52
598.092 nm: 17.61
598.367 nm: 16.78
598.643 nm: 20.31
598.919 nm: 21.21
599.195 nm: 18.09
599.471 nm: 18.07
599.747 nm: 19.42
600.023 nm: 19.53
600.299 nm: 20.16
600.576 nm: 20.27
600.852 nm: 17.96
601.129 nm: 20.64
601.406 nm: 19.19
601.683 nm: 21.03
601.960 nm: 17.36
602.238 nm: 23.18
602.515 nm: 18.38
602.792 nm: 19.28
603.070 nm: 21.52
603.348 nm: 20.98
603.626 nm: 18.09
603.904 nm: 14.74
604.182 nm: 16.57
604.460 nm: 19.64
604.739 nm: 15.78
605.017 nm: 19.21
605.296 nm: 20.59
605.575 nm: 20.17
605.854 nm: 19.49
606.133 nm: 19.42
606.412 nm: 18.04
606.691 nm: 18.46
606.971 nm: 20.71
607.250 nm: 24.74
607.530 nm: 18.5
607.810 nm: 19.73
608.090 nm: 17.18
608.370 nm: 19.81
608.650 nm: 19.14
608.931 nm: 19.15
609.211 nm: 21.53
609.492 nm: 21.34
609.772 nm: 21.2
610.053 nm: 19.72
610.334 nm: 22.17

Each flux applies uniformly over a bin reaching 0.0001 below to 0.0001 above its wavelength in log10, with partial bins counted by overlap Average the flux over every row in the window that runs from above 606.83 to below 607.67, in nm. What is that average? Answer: 21.3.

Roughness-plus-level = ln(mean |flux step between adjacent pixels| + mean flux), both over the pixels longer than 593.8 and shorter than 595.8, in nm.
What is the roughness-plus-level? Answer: 3.05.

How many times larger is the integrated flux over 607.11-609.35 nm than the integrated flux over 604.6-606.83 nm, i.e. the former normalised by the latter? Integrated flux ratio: 1.06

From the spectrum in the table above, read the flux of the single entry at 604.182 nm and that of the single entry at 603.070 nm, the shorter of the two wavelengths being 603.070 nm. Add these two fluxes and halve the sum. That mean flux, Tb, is 19.0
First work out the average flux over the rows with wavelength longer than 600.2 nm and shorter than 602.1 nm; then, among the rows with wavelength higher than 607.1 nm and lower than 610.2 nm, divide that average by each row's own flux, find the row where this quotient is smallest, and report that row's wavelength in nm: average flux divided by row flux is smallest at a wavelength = 607.250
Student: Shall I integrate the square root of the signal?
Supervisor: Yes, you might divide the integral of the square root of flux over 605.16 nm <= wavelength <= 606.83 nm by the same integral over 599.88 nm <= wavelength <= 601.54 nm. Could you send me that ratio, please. 1.00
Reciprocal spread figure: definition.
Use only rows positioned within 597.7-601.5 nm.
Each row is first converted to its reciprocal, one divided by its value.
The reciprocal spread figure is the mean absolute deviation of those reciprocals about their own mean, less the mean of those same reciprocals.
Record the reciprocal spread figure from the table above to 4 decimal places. -0.0493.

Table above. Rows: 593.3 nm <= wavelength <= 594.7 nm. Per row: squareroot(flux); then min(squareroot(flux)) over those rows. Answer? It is 4.41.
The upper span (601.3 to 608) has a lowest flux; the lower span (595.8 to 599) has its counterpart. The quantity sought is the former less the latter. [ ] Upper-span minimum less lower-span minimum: -1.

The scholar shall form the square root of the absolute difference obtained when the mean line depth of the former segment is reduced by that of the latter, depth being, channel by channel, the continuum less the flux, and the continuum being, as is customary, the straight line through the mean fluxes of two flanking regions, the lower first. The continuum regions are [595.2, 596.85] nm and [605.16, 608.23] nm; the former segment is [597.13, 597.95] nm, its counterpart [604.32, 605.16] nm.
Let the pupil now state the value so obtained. 1.9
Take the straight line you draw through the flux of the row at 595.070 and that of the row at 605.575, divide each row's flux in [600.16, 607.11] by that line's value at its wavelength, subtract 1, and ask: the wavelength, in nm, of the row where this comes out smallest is 603.904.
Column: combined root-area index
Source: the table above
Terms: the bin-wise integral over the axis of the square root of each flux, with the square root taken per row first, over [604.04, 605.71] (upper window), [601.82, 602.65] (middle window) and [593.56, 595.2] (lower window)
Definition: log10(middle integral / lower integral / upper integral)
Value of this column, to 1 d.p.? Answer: -1.2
